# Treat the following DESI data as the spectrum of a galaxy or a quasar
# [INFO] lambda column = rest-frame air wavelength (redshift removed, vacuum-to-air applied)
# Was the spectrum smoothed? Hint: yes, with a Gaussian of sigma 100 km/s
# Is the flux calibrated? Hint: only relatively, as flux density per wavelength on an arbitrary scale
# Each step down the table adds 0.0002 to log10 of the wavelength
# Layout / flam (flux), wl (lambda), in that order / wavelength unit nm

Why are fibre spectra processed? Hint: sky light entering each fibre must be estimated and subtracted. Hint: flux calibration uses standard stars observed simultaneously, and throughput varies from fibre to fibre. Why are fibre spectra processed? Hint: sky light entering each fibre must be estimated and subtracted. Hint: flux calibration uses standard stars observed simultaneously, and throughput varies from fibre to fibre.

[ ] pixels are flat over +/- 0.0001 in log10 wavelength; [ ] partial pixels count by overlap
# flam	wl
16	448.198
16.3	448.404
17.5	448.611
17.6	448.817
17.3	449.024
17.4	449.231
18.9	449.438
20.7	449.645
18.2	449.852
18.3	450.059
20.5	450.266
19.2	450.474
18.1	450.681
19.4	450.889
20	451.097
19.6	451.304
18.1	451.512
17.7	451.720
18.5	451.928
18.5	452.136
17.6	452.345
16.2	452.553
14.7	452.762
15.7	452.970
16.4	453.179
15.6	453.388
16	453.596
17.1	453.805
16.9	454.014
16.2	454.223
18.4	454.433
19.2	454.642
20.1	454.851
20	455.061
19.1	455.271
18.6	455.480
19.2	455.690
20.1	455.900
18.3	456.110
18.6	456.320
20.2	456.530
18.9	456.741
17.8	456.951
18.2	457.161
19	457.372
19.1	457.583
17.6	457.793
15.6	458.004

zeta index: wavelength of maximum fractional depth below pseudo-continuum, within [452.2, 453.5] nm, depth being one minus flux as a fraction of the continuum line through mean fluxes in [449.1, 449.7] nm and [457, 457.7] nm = 452.762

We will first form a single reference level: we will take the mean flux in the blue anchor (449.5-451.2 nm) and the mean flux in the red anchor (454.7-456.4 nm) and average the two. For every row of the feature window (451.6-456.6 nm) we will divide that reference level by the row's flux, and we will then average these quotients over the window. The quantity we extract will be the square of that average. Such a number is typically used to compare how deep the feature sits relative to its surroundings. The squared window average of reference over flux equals 1.18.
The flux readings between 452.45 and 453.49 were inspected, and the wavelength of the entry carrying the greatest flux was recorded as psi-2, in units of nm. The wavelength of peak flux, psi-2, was 453.179 nm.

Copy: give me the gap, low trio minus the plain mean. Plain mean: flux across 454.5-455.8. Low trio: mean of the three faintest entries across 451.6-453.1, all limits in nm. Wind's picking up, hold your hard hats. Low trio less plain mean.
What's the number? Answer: -3.8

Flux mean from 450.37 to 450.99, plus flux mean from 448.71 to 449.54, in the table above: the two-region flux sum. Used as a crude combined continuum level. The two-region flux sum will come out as 36.7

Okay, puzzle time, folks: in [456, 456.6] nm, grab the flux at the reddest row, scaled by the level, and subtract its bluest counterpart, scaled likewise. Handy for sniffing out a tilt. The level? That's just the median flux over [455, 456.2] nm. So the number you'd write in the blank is 0.10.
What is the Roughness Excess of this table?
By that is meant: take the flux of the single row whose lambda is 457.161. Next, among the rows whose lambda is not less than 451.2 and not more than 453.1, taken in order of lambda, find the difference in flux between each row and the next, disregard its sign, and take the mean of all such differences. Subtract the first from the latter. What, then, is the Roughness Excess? -17.3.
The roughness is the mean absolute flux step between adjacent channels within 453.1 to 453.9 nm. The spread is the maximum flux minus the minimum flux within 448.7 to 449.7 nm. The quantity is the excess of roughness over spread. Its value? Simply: -2.6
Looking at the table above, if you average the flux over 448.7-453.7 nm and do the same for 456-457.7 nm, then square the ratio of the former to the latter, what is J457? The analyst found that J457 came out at 0.91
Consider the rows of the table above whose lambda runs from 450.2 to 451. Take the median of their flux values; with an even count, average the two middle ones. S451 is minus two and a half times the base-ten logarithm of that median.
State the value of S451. -3.21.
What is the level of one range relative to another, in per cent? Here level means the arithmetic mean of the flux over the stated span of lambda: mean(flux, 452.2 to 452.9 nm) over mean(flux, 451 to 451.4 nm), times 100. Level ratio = 82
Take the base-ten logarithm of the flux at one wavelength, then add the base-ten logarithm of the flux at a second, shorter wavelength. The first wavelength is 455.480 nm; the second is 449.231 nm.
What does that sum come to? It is 2.51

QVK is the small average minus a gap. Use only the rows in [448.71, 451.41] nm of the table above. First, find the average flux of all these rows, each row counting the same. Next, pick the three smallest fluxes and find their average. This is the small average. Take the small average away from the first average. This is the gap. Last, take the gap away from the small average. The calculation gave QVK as 16.0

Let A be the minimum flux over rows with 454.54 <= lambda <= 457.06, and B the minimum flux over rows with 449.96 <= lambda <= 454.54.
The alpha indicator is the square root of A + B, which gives 5.70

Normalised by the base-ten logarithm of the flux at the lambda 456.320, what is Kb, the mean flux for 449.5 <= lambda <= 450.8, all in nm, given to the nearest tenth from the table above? 15.1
